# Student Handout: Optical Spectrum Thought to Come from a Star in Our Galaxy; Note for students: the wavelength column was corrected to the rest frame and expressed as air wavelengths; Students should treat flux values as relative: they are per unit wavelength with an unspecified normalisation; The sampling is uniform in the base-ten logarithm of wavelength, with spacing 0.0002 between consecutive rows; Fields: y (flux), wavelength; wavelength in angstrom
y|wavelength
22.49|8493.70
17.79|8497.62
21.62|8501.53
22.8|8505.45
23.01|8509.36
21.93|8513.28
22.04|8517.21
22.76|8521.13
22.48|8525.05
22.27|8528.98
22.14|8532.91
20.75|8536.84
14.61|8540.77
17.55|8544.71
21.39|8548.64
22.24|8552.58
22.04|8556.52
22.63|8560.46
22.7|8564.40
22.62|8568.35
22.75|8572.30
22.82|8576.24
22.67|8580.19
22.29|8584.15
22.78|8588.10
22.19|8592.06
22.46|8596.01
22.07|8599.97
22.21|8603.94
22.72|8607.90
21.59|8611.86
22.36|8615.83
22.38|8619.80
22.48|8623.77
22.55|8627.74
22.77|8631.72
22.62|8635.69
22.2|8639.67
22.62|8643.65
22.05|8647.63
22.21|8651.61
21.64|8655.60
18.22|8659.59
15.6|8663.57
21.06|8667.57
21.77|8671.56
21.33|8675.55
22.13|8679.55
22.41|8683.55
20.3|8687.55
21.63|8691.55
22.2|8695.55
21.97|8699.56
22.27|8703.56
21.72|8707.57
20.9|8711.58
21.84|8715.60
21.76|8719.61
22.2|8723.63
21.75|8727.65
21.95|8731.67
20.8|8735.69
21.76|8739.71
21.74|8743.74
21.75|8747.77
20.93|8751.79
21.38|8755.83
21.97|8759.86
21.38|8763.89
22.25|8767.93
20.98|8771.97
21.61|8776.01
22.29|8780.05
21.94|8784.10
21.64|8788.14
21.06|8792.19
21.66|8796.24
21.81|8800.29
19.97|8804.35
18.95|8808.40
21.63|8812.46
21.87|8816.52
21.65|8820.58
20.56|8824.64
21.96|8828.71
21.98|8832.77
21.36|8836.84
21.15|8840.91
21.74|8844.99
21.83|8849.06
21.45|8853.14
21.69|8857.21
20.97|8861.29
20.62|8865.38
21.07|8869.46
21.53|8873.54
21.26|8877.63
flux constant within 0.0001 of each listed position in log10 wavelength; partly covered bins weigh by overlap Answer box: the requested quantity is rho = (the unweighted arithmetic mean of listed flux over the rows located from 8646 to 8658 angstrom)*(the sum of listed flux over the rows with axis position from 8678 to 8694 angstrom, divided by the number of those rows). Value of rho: 475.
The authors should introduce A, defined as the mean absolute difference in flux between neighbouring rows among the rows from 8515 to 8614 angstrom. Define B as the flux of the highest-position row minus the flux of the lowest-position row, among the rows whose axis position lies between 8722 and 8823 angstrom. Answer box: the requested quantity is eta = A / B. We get -1.6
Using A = 0.90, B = -0.55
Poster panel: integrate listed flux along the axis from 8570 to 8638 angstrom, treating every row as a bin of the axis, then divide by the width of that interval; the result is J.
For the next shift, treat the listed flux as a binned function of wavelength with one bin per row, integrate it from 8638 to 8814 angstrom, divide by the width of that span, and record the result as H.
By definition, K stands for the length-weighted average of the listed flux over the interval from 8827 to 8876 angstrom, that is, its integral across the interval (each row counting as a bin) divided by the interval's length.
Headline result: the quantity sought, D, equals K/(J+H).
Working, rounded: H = 21.4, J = 22.5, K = 21.4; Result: 0.489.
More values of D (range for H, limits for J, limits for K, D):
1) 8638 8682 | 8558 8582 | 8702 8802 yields 0.496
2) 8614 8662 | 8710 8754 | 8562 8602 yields 0.518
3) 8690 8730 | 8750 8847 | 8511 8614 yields 0.504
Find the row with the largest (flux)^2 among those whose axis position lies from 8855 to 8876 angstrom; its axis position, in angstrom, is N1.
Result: 8857.21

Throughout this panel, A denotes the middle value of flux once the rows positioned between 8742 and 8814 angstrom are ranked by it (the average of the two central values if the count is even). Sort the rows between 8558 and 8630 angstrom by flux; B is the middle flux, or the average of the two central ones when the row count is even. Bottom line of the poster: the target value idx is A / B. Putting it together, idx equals 0.96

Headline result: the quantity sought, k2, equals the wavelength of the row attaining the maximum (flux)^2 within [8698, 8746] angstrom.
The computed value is 8703.56 angstrom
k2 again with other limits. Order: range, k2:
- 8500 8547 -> 8509.36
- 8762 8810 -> 8780.05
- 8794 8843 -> 8832.77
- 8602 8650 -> 8631.72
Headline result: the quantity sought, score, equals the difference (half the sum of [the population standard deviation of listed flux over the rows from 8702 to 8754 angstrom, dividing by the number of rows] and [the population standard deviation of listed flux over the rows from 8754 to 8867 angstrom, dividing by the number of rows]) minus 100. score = -99.4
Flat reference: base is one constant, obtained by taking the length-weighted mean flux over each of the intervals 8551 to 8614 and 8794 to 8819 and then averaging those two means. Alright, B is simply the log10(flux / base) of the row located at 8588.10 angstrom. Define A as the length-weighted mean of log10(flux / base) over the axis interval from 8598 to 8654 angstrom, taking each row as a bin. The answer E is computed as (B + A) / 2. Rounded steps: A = 0.012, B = 0.021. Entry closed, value 0.02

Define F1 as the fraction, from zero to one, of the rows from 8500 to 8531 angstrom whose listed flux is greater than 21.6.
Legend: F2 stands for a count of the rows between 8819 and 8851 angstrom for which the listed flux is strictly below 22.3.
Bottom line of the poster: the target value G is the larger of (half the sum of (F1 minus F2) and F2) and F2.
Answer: 8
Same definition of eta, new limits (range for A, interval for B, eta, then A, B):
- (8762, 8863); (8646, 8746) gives -2.3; 0.70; -0.31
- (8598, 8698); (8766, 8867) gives -0.6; 0.96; -1.63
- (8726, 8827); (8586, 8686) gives -1.9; 0.72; -0.37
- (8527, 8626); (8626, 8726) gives -2.5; 0.89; -0.35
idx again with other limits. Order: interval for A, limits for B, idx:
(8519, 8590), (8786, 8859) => 1.03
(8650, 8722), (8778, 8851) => 1.00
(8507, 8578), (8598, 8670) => 1.00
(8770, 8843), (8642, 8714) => 0.99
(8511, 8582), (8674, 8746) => 1.02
